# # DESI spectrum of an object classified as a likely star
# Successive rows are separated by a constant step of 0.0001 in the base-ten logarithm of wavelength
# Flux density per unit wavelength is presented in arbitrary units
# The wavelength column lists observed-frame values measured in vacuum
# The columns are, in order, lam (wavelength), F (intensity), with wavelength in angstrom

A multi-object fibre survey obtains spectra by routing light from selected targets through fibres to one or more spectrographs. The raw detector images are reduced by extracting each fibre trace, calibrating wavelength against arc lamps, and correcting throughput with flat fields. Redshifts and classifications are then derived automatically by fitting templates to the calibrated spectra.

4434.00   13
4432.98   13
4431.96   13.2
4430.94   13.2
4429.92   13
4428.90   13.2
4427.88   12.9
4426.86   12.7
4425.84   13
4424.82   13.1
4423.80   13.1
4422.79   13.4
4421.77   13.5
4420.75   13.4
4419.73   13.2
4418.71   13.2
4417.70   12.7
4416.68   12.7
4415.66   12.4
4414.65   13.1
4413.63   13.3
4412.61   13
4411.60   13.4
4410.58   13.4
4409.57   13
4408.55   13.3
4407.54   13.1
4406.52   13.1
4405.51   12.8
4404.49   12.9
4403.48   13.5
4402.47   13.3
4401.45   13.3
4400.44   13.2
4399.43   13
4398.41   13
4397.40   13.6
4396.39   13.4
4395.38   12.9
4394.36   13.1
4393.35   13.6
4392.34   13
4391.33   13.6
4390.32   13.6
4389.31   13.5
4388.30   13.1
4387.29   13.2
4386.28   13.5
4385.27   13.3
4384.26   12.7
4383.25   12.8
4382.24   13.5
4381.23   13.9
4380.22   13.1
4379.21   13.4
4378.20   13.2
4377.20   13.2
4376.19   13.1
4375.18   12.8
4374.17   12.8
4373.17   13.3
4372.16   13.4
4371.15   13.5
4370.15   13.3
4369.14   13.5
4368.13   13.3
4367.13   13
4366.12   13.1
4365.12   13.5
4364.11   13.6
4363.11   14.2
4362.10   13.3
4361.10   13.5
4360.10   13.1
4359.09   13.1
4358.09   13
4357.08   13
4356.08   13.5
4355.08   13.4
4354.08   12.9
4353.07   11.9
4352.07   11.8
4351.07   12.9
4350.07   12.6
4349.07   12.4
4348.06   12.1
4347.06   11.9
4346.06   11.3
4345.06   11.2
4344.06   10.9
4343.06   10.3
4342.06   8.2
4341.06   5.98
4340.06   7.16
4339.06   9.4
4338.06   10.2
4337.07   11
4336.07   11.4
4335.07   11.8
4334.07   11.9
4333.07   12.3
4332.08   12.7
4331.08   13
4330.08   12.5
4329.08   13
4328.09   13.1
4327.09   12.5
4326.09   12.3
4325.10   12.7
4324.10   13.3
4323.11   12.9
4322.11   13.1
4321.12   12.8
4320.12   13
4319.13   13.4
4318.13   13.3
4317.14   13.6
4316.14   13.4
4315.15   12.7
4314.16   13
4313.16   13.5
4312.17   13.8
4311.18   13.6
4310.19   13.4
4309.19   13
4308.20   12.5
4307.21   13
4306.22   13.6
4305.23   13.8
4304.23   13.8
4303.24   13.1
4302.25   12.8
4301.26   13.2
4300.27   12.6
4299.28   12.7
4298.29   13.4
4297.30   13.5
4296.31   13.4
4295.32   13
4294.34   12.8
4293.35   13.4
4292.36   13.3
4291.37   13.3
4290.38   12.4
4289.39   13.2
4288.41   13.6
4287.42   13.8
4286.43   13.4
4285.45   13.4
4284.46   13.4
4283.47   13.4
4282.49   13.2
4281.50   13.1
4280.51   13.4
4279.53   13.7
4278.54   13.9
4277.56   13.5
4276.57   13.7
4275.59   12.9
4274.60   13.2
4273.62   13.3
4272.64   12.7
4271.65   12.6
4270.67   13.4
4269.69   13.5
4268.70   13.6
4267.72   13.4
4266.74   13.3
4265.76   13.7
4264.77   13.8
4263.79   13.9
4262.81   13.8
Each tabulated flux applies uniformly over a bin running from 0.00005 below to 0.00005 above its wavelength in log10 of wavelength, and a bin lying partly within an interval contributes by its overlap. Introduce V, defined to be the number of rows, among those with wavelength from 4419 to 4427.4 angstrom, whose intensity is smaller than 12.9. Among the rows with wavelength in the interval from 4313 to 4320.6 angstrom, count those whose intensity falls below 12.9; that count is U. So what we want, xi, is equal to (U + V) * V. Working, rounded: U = 1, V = 1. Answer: 2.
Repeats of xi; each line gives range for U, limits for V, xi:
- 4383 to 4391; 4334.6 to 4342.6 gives 80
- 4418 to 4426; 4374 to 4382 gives 4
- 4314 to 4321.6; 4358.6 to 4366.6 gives 0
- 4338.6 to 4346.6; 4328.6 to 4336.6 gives 84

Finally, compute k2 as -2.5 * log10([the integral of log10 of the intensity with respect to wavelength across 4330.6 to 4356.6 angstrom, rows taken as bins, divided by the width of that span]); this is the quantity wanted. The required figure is -0.050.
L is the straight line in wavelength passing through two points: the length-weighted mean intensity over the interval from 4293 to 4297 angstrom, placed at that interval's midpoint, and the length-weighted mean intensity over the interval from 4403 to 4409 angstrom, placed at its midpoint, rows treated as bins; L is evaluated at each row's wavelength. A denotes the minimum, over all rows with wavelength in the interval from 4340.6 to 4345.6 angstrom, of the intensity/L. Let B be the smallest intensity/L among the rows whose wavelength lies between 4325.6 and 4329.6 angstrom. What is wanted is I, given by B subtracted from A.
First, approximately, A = 0.45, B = 0.93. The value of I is -0.48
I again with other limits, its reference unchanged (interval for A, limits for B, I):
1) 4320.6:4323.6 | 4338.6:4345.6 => 0.52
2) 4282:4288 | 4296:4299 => -0.02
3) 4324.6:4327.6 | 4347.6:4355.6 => 0.04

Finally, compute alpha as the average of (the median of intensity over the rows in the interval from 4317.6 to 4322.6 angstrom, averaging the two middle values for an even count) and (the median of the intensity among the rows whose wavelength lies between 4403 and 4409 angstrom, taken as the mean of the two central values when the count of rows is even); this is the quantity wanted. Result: 13.10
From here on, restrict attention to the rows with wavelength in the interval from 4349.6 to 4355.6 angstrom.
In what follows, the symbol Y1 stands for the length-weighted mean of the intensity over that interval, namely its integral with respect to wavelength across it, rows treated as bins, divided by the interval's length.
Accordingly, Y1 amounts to 12.6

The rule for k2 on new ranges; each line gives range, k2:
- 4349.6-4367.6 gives -0.119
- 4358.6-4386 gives -0.126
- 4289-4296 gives -0.119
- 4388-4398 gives -0.129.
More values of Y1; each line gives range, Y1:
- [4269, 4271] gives 13.4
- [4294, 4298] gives 13.2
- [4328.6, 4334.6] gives 12.6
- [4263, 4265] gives 13.9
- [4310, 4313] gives 13.6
